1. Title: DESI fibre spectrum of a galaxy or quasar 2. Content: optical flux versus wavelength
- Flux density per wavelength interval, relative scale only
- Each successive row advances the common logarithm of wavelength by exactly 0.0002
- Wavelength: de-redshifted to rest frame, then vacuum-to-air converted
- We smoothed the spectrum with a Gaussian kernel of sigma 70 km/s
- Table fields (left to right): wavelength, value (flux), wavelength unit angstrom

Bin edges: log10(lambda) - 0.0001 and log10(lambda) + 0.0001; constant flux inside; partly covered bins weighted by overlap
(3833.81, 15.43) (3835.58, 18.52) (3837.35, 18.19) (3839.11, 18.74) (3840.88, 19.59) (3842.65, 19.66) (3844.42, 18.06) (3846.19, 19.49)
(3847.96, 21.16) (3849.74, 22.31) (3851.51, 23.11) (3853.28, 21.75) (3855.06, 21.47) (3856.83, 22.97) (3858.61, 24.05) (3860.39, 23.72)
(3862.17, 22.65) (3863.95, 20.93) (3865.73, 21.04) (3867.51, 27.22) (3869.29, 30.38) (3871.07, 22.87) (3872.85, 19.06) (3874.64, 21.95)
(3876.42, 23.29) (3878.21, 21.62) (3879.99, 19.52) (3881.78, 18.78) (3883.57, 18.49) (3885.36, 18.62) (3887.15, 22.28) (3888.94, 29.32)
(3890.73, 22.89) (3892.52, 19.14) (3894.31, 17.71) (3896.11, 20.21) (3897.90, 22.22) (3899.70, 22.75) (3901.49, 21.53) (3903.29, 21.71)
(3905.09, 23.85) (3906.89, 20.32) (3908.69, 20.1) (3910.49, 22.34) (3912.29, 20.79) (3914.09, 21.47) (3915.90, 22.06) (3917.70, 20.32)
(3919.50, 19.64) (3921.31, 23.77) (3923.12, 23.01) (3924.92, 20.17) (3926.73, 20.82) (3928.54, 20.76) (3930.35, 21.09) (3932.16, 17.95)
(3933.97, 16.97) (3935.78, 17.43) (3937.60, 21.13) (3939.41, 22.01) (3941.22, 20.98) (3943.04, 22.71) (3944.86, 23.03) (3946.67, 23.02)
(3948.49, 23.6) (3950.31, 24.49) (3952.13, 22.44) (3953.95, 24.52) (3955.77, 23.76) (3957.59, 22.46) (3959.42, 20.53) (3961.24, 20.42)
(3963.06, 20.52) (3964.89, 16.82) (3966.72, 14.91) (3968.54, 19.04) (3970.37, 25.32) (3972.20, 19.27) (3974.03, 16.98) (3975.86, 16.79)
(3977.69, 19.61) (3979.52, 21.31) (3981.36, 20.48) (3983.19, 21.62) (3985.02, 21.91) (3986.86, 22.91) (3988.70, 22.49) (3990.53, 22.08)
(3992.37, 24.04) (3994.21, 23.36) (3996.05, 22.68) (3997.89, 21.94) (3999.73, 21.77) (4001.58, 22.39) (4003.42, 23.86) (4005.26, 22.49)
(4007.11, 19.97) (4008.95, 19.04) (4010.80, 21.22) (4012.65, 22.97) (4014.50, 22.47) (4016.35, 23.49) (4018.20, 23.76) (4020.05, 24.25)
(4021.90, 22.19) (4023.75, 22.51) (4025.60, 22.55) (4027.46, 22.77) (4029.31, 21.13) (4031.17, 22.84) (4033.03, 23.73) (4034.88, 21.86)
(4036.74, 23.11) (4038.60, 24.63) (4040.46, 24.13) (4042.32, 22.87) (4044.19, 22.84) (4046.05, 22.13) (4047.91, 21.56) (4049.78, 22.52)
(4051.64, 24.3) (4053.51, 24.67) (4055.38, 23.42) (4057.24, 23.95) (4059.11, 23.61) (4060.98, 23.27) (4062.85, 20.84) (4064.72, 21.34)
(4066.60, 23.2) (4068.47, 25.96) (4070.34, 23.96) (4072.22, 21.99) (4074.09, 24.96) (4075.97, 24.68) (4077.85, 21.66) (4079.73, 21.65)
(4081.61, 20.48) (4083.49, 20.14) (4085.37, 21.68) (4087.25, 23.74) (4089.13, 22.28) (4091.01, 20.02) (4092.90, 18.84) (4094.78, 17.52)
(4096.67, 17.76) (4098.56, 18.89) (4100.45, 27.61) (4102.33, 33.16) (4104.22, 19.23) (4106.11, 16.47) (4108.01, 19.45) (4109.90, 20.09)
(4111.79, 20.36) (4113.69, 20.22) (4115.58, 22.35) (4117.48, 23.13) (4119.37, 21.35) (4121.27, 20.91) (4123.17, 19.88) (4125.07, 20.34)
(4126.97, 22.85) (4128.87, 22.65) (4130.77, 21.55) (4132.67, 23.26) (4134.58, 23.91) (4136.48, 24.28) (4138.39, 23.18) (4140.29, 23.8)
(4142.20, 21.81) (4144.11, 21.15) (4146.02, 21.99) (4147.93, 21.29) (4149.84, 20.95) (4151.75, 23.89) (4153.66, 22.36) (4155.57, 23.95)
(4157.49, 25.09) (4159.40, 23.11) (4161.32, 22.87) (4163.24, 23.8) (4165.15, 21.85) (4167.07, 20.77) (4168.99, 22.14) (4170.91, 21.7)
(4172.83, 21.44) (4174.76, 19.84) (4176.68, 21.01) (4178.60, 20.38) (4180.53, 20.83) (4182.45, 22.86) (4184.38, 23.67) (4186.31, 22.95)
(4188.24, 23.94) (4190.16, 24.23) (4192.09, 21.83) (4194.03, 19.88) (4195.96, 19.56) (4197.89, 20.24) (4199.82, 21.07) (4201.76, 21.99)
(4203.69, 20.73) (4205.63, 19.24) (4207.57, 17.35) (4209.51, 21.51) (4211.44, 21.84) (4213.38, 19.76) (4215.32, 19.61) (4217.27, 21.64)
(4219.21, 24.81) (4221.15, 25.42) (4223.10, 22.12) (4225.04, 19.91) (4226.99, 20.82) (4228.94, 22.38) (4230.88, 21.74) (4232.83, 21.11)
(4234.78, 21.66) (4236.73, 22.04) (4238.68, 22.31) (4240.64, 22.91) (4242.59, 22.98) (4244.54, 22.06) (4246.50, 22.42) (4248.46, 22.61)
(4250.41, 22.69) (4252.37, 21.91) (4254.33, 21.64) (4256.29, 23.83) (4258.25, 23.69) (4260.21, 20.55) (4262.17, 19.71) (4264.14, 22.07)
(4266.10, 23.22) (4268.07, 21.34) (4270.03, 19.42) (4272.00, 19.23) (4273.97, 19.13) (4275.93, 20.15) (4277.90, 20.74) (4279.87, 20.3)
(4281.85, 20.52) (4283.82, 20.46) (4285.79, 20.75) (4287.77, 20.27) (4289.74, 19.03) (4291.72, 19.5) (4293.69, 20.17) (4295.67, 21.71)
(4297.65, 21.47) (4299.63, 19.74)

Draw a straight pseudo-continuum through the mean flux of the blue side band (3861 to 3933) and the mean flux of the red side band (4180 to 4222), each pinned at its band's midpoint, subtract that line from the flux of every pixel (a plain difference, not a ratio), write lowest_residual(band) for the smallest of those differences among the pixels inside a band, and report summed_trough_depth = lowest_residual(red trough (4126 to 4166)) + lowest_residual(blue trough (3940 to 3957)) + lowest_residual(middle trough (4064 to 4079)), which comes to -1.5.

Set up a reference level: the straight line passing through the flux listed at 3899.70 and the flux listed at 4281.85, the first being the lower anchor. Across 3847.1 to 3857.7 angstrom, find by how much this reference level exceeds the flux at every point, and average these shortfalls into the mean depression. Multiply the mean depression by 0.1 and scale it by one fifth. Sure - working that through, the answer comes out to 0.018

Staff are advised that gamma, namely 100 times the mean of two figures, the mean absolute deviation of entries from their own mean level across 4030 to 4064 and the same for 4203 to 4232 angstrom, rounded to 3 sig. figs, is 118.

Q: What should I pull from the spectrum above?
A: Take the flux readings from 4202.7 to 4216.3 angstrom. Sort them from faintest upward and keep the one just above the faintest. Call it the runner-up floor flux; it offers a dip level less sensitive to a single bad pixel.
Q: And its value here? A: 19.24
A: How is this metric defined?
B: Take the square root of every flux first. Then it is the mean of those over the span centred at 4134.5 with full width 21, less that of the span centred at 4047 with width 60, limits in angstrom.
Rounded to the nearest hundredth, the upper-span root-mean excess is -0.06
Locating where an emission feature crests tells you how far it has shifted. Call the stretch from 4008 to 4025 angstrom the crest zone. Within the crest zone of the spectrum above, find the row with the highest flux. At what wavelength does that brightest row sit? 4020.05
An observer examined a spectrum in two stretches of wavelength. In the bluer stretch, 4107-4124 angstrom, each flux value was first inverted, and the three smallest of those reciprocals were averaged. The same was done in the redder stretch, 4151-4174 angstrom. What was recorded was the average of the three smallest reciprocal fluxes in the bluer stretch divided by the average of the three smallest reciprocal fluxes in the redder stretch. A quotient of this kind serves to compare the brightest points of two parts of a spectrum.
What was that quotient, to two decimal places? 1.09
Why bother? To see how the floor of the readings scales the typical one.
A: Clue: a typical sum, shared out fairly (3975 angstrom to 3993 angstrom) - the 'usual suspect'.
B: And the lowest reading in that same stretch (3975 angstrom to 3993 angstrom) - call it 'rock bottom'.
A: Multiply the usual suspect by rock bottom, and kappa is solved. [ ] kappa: 358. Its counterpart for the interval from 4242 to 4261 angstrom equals 461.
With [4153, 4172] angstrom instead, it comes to 473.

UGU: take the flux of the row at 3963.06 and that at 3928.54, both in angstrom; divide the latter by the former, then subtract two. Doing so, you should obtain -0.99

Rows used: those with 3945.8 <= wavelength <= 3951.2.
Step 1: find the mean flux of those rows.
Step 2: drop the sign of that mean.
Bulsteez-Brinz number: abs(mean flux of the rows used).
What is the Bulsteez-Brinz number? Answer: 23.7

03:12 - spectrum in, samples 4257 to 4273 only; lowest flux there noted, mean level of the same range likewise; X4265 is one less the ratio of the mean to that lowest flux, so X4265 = -0.10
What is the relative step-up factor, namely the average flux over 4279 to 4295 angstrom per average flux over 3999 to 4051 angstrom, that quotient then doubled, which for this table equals 1.79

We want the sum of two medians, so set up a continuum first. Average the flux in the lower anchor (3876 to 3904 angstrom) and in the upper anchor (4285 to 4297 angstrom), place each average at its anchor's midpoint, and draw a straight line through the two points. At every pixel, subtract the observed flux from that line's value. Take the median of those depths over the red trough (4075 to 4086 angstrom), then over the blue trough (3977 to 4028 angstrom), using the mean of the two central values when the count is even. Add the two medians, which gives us -2.4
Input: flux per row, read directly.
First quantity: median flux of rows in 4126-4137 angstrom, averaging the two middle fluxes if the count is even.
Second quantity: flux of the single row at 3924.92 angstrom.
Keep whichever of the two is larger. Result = 23.1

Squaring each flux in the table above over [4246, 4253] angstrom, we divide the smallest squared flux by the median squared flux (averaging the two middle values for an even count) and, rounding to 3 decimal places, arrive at 0.947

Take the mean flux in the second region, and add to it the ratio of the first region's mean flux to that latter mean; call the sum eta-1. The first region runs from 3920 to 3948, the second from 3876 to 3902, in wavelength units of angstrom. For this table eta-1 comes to 22.2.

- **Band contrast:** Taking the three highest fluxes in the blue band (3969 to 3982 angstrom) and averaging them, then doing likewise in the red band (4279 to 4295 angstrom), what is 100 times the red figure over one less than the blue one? 96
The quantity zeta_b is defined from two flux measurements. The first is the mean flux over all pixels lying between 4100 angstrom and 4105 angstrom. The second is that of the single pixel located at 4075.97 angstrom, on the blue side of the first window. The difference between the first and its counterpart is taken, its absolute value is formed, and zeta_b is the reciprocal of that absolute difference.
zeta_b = 0.5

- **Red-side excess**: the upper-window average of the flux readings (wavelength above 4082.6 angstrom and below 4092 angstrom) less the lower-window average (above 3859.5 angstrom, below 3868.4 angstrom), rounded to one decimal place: -1.5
